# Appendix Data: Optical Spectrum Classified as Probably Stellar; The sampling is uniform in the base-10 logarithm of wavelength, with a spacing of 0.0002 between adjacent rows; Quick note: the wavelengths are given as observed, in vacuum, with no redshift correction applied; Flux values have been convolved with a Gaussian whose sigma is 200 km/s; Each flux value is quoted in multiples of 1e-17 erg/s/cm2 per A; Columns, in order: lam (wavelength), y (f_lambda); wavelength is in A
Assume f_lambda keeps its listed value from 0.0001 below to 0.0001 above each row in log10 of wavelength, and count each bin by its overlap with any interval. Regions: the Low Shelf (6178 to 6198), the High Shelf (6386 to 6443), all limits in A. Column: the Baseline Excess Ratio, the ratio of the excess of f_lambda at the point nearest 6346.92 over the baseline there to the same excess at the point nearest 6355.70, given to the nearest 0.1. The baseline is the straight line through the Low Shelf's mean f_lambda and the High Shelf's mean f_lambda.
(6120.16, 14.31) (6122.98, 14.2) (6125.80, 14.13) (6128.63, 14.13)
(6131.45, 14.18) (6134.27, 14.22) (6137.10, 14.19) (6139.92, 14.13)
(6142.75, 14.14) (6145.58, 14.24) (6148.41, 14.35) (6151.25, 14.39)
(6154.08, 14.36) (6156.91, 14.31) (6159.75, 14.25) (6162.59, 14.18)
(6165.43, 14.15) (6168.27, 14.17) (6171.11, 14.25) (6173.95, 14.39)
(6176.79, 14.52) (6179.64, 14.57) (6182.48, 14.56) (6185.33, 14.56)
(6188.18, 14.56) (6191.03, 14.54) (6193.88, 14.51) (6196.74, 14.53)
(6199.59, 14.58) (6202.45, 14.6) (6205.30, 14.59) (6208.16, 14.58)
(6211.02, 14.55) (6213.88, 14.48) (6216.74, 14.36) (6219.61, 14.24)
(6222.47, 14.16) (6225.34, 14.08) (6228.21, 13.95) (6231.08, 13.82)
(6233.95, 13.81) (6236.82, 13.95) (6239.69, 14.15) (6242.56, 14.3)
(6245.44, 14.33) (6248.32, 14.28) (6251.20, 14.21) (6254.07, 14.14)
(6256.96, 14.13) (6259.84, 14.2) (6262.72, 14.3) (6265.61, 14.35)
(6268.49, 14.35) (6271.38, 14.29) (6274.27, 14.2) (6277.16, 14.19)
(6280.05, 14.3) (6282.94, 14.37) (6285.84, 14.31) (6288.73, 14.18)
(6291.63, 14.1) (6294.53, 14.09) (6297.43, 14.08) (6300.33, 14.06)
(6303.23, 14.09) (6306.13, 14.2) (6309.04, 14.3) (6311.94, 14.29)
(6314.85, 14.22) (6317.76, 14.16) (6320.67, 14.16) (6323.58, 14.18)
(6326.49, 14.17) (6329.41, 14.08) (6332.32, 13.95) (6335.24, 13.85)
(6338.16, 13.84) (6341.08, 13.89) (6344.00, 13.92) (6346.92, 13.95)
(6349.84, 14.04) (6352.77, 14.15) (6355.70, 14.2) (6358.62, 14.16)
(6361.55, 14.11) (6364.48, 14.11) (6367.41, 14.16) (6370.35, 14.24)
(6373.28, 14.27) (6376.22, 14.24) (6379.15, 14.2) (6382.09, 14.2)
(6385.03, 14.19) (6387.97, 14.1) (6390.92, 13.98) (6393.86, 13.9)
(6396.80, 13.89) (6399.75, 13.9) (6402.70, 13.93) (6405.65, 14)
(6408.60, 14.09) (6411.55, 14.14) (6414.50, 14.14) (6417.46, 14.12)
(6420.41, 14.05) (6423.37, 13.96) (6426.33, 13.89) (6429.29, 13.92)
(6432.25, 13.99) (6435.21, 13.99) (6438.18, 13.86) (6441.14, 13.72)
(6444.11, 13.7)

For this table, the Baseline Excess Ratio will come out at -2.6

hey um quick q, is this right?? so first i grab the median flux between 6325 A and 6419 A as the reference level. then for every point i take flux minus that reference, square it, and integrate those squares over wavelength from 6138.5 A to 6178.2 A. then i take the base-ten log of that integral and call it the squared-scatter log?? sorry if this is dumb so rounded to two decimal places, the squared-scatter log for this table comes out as 0.21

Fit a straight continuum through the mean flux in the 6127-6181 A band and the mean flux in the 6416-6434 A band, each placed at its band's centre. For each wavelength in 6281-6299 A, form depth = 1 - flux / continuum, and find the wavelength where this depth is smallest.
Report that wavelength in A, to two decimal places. 6282.94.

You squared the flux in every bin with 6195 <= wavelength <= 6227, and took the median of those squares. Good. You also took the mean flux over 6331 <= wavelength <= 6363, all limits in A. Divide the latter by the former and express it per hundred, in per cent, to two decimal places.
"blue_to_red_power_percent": 6.63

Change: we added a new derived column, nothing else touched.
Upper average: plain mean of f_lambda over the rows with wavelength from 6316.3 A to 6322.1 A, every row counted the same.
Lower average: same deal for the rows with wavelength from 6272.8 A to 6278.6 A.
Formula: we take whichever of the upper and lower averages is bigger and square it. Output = 201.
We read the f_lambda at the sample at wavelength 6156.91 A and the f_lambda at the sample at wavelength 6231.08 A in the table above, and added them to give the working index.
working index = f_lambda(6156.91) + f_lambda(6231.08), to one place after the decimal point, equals 28.1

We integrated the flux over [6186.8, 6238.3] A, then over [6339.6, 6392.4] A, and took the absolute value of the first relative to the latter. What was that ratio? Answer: 0.990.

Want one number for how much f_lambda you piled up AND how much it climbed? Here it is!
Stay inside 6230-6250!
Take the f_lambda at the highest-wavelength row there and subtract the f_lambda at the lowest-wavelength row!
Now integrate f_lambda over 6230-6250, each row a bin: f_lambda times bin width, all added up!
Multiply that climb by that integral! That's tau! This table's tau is 130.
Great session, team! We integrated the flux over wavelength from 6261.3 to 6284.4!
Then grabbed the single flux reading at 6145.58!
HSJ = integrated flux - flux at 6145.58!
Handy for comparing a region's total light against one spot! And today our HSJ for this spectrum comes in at 316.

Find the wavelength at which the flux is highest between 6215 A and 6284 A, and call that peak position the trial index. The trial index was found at 6282.94 A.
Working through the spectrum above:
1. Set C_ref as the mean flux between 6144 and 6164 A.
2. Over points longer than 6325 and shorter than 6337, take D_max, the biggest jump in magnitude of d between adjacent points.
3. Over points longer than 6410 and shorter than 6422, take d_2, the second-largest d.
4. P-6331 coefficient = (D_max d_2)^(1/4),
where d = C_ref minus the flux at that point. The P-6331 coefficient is 0.39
